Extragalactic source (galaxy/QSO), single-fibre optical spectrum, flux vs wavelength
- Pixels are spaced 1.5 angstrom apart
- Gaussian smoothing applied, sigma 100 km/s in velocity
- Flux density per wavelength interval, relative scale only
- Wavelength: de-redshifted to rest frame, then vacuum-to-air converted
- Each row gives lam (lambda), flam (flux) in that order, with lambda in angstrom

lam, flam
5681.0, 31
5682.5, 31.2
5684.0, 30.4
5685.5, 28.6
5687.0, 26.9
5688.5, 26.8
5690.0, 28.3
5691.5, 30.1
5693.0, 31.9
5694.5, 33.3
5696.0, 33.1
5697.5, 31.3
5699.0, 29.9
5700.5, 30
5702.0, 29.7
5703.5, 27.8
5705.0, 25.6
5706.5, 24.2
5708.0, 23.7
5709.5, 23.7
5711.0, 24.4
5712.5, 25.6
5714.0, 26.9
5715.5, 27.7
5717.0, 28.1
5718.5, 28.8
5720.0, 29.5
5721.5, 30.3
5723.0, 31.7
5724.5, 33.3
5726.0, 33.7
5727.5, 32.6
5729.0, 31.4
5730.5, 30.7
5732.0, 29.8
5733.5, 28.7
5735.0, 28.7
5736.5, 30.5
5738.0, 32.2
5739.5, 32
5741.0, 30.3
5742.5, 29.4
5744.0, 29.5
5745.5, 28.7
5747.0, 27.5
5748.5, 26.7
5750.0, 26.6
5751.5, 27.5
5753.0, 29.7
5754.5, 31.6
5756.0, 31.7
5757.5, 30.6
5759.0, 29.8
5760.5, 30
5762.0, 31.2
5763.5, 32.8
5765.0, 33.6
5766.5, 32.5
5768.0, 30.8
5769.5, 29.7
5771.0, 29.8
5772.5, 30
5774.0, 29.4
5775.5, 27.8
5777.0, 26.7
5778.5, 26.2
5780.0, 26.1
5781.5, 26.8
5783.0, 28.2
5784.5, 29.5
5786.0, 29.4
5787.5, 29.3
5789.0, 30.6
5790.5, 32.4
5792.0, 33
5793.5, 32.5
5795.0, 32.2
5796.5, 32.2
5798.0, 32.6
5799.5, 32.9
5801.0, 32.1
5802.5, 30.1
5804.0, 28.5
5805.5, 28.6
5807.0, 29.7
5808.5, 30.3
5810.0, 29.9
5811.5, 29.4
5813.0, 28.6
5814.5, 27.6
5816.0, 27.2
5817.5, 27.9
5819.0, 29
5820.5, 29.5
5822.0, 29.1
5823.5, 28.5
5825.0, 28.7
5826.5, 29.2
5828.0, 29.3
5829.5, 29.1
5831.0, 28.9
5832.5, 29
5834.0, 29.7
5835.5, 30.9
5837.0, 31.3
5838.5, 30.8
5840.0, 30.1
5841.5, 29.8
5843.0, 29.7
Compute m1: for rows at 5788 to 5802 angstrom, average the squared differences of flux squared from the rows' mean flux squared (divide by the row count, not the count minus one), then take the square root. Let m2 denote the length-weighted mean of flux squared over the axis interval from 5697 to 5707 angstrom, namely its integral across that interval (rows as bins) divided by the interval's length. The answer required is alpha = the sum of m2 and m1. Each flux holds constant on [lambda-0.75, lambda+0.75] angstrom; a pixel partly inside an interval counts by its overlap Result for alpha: 853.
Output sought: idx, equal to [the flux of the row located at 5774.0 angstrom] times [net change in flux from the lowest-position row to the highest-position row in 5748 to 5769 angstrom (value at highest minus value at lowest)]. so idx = 121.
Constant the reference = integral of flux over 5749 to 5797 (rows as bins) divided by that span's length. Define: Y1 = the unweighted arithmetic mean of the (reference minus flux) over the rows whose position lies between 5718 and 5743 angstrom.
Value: -0.8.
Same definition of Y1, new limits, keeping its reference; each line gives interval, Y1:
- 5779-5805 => -0.5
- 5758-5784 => 0.5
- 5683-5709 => 1.1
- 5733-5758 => 0.5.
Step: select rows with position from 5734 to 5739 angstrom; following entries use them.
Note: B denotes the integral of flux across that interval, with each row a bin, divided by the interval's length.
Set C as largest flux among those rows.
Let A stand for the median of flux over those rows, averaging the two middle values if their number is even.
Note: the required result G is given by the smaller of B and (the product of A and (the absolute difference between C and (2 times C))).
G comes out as 30.5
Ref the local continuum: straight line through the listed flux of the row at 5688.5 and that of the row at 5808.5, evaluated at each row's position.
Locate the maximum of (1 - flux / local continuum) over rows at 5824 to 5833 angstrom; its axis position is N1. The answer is 5825.0 angstrom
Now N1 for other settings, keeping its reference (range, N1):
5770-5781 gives 5780.0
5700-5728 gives 5709.5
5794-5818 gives 5816.0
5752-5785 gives 5780.0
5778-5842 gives 5780.0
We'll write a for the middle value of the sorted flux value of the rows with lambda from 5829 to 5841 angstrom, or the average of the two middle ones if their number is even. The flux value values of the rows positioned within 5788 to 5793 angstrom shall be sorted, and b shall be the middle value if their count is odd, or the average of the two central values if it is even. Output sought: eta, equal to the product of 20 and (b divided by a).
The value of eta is 22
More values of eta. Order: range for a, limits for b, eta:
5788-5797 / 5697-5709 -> 18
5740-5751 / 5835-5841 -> 21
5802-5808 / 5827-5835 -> 20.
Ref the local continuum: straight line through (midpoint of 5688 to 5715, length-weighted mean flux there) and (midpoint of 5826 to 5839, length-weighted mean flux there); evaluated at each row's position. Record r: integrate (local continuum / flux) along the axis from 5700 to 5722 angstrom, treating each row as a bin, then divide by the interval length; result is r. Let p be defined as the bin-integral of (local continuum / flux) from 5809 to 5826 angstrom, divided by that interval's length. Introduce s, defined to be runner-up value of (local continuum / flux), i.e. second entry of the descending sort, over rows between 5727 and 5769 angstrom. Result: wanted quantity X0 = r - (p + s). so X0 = -1.05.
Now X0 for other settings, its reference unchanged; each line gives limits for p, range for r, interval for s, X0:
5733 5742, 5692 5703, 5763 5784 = -1.15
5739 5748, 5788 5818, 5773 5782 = -1.12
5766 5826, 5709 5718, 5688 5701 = -0.90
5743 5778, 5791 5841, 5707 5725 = -1.18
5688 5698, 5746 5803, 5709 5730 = -1.10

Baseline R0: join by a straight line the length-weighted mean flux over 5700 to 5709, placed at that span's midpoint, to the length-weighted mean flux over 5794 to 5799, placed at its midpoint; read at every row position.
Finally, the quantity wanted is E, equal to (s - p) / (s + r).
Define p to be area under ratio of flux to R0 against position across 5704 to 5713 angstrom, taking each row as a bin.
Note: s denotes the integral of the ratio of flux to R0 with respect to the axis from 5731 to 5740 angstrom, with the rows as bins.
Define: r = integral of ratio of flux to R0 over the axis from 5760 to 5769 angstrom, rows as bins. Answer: 0.07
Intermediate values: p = 8.2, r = 9.4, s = 9.5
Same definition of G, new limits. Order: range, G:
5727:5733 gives 31.0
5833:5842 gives 30.4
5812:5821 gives 28.3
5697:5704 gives 29.8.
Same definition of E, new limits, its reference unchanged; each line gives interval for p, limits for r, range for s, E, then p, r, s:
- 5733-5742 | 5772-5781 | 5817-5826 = -0.12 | 9.5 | 8.0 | 7.6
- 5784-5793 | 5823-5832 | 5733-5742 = 0.05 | 8.7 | 7.6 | 9.5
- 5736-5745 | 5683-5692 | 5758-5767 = -0.01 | 9.5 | 10.0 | 9.4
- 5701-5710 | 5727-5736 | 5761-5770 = 0.03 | 8.7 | 9.6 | 9.4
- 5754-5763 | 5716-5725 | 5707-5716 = -0.05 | 9.3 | 9.8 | 8.4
